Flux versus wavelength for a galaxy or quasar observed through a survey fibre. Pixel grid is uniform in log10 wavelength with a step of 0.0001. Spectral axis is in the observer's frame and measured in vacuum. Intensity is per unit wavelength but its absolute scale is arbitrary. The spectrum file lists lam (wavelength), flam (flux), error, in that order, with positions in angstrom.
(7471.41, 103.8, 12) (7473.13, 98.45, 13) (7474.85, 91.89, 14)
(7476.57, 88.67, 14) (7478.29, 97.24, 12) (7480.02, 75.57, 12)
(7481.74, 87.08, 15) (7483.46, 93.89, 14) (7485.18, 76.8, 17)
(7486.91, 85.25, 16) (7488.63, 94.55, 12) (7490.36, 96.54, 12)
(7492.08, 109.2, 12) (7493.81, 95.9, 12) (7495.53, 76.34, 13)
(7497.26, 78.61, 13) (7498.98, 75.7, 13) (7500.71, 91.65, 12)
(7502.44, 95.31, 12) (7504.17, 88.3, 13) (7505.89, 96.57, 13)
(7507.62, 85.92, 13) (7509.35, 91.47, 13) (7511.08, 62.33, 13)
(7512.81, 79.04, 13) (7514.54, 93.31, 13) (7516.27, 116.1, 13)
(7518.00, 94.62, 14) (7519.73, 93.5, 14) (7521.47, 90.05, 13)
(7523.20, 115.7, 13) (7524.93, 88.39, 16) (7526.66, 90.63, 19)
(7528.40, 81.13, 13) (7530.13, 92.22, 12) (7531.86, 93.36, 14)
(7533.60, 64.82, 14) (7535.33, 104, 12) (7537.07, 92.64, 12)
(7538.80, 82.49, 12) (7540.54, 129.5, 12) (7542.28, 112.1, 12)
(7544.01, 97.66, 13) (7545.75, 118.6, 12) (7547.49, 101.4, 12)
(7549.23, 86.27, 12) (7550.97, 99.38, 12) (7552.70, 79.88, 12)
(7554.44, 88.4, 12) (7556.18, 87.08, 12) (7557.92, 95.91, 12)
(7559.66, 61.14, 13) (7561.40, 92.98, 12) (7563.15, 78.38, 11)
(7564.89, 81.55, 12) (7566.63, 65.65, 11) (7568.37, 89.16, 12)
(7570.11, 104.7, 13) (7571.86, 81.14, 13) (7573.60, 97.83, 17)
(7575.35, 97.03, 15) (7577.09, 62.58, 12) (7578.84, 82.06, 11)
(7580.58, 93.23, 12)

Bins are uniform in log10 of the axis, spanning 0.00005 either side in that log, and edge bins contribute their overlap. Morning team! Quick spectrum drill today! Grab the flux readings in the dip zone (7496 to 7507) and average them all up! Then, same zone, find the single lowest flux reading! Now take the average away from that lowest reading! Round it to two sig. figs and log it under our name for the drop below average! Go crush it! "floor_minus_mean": -12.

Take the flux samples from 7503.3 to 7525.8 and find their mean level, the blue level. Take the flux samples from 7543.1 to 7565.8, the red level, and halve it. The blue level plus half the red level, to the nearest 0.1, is 136.9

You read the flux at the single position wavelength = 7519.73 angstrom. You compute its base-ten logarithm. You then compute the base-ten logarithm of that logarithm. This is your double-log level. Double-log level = 0.295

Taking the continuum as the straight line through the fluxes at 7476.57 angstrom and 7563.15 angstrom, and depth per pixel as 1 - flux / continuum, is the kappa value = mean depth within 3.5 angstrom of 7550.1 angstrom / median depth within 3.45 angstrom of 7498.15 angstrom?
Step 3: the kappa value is -1.4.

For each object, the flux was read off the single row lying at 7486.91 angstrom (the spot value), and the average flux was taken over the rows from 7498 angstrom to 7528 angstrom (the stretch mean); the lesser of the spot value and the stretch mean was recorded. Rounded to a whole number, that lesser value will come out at 85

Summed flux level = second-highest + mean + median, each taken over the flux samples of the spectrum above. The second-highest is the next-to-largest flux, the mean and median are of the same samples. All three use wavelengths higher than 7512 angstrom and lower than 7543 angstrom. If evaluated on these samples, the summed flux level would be 304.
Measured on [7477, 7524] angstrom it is 298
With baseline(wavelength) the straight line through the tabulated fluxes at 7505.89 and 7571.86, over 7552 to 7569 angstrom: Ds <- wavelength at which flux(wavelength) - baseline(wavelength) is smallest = 7559.66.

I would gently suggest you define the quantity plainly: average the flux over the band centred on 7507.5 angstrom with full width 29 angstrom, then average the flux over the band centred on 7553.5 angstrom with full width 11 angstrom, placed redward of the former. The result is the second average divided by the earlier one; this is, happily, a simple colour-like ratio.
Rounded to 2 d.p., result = 1.01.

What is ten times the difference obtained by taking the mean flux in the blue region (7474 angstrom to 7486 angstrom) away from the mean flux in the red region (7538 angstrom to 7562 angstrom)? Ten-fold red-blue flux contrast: 79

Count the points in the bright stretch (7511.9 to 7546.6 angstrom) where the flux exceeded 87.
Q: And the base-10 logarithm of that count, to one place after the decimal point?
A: 1.2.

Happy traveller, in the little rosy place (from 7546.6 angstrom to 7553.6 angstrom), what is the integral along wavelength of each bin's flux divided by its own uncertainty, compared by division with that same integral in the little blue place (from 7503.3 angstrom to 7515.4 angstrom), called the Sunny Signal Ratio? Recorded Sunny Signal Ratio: 0.7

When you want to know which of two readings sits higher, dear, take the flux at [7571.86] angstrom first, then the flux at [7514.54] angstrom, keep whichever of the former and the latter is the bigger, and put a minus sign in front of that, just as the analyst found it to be -93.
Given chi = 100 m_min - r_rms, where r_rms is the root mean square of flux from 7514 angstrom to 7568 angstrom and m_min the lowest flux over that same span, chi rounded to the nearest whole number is 6020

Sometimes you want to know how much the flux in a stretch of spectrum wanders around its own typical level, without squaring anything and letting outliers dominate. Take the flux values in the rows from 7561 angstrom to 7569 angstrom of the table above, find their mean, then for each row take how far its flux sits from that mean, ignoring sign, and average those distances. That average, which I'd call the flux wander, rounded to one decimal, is 7.6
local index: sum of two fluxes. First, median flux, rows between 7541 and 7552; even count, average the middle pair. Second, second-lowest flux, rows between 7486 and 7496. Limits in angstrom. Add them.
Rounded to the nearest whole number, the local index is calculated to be 186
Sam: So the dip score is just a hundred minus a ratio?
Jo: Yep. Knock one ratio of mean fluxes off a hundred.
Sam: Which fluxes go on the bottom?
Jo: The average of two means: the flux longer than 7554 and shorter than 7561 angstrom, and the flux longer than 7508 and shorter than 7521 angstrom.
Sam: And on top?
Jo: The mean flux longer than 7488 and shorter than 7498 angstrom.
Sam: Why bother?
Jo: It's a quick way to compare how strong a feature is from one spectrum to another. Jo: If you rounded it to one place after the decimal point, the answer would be 98.9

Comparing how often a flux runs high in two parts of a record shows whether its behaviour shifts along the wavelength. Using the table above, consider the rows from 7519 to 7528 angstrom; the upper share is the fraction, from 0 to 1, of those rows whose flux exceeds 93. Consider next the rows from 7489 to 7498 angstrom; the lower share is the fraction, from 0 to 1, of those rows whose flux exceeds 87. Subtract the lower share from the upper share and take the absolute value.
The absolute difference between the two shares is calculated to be 0.20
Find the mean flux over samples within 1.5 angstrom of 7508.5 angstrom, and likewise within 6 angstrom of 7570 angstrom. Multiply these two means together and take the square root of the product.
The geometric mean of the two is 88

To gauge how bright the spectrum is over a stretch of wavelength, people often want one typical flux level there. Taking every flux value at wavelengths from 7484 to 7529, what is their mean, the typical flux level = 90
